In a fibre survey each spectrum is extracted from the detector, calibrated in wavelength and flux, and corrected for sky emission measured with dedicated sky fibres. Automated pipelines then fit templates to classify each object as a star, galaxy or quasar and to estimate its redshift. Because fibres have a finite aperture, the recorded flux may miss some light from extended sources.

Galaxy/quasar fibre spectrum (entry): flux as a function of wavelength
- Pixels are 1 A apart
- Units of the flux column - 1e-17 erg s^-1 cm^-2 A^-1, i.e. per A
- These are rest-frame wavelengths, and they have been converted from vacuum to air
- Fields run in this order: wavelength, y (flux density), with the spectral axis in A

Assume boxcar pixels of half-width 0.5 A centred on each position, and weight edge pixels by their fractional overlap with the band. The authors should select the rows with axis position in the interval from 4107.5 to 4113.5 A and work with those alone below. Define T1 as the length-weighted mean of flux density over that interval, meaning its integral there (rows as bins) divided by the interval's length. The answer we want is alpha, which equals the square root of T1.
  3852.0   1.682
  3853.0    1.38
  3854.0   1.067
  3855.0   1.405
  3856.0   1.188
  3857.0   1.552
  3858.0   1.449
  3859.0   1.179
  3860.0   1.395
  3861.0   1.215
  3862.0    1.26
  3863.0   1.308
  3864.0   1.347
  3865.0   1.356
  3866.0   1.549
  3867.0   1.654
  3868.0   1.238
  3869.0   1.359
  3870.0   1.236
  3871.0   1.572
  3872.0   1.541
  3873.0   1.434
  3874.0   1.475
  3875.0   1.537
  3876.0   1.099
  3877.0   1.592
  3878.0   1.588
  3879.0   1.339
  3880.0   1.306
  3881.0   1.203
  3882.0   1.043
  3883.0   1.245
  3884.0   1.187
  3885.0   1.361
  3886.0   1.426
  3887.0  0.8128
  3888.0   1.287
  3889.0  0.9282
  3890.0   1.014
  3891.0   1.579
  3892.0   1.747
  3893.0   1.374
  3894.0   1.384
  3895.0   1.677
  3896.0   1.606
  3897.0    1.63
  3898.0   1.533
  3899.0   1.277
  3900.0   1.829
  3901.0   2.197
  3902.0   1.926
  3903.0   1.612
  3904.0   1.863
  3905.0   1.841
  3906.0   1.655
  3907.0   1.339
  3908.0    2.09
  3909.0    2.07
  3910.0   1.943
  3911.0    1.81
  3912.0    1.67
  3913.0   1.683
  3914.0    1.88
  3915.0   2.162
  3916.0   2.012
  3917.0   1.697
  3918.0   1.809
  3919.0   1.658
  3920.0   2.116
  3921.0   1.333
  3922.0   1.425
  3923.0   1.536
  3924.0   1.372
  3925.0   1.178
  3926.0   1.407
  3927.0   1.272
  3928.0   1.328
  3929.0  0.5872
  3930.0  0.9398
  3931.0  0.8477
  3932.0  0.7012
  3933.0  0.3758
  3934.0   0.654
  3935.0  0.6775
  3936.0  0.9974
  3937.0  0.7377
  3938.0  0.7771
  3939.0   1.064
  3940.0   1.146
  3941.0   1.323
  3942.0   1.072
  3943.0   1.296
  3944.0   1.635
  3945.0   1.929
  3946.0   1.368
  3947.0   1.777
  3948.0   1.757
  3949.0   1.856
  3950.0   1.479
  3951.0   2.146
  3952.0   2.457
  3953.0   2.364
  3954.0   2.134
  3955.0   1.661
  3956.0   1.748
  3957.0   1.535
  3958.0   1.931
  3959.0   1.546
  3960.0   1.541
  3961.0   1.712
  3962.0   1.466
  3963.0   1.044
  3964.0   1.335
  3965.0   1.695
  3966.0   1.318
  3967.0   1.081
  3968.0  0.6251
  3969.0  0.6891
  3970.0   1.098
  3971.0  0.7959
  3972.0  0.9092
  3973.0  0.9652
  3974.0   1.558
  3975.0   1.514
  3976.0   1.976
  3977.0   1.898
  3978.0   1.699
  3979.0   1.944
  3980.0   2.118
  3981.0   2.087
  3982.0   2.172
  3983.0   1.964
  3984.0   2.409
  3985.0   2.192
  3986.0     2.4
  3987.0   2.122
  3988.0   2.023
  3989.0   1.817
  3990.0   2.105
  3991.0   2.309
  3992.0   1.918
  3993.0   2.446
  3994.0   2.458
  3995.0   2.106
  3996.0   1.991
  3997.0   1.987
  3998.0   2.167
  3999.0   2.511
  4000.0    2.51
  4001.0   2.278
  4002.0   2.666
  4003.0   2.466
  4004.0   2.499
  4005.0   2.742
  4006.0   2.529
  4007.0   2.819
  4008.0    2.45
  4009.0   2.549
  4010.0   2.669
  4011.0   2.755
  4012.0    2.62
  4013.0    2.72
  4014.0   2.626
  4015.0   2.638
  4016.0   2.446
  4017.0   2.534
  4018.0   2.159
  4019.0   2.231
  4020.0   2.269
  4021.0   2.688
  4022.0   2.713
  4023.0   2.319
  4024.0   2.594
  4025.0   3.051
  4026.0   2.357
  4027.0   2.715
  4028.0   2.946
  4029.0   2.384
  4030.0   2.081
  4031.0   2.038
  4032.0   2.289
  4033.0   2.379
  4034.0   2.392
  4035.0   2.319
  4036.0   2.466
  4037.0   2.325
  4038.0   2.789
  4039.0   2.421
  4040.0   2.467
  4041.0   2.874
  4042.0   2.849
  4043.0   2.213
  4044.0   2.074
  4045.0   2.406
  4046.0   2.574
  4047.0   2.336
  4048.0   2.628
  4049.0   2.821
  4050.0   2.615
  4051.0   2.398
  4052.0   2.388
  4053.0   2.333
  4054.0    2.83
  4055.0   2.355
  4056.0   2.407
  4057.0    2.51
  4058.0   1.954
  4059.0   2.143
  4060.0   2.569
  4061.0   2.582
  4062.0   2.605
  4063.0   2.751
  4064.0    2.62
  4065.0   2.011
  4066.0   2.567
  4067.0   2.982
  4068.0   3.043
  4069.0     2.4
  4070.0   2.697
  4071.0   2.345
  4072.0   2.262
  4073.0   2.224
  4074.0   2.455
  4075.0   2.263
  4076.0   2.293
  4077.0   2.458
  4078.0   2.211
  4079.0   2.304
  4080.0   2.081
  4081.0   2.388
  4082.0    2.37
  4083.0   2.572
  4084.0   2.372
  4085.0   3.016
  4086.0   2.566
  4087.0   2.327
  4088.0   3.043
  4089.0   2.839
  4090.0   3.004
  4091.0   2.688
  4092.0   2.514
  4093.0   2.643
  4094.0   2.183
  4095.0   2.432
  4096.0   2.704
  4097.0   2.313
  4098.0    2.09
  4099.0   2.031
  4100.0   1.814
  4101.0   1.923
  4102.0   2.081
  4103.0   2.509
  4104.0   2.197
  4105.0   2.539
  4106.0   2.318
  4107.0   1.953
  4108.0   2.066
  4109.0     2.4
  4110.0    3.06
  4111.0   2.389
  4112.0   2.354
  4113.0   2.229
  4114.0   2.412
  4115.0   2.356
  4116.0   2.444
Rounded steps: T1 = 2.42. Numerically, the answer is 1.55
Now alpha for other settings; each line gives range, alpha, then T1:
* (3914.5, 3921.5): 1.35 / 1.83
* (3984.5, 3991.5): 1.46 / 2.14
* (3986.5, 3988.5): 1.44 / 2.07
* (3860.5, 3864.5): 1.13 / 1.28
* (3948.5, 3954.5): 1.44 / 2.07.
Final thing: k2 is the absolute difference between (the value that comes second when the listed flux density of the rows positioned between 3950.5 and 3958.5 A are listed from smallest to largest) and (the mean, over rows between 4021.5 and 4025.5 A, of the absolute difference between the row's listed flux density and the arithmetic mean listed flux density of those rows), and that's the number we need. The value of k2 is 1.4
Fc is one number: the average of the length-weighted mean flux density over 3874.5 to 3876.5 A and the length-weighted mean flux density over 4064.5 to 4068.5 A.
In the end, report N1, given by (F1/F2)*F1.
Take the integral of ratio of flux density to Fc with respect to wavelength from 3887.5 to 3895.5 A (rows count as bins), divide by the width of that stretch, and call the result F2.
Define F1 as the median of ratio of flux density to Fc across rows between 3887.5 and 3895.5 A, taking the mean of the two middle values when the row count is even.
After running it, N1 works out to 0.7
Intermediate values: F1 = 0.7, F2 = 0.7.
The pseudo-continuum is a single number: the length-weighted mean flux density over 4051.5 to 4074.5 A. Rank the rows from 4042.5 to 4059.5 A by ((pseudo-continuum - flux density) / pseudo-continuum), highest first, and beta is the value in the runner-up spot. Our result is 0.2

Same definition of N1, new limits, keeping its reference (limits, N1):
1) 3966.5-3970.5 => 0.5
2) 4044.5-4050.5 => 1.3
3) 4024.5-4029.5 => 1.4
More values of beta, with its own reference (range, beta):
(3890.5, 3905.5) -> 0.4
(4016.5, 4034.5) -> 0.2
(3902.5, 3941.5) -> 0.8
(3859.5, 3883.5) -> 0.6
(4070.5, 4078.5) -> 0.1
